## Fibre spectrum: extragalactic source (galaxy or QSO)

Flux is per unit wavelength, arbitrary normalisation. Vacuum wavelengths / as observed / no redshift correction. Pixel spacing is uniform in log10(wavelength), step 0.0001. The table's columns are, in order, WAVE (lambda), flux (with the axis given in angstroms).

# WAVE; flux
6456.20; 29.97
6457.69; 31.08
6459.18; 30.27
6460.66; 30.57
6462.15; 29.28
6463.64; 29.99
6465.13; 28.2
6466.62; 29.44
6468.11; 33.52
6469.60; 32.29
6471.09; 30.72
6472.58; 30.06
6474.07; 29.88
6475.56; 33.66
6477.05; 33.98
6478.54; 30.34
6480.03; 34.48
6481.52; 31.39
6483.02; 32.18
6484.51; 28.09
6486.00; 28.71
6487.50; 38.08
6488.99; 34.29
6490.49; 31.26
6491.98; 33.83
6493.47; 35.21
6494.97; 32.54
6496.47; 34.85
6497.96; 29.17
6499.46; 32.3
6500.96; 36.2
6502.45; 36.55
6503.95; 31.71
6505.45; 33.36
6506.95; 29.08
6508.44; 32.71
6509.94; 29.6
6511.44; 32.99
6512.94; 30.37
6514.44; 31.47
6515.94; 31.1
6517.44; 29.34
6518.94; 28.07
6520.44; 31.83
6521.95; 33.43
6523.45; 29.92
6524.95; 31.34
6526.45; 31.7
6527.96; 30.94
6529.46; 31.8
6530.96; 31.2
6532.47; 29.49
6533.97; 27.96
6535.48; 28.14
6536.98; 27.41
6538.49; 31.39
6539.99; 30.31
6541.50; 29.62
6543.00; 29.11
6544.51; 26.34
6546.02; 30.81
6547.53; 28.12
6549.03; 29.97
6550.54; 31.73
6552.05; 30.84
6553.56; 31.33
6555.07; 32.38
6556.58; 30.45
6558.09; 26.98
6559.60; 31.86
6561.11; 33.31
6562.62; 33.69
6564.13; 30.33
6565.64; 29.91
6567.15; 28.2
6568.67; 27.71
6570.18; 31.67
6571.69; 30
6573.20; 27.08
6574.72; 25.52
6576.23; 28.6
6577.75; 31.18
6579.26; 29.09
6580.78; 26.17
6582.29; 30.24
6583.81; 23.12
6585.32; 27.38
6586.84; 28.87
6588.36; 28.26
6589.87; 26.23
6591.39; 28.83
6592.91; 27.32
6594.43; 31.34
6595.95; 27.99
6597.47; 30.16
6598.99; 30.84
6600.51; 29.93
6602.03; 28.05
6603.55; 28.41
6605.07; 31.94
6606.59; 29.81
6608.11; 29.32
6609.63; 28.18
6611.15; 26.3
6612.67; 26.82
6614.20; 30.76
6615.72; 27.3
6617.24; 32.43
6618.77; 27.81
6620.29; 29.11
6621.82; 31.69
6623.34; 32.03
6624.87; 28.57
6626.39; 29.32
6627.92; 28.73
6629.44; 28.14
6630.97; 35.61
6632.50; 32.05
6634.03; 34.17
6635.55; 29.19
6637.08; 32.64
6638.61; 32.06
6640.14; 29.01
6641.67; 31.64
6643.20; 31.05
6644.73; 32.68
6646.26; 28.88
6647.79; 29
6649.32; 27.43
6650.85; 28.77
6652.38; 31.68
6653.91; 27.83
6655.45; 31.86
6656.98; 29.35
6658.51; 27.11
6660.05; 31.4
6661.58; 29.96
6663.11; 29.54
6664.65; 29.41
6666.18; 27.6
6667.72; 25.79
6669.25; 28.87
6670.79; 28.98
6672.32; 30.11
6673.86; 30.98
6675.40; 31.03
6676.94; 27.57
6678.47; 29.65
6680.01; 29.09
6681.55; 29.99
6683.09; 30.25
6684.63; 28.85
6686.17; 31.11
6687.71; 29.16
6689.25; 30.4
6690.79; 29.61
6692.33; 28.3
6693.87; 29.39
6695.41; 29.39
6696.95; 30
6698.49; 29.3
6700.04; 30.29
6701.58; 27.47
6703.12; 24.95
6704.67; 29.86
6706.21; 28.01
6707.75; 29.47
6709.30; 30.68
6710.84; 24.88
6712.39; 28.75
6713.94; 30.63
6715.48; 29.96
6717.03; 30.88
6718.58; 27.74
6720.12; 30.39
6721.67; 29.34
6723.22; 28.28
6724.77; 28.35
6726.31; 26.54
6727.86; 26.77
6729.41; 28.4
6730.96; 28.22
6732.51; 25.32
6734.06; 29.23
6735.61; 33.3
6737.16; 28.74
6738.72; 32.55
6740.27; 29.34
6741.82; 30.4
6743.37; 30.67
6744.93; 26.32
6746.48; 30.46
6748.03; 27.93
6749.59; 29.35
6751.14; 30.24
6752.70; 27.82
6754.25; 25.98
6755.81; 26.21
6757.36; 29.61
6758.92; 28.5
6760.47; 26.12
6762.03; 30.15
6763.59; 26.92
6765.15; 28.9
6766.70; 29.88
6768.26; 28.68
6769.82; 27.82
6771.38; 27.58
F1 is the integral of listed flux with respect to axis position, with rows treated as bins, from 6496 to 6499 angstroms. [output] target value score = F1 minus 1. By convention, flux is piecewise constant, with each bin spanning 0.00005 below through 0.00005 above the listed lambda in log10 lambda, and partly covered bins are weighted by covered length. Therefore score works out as 94.4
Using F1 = 95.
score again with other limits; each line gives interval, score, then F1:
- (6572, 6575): 79.8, 81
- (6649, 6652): 85.1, 86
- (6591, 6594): 83.9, 85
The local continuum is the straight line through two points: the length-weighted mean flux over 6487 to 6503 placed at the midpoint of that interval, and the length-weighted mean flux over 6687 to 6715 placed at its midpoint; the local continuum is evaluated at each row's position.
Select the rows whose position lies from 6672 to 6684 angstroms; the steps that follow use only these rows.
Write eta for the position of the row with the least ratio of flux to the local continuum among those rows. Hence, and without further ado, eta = 6676.94 angstroms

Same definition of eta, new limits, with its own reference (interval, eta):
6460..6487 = 6465.13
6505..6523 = 6518.94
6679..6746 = 6703.12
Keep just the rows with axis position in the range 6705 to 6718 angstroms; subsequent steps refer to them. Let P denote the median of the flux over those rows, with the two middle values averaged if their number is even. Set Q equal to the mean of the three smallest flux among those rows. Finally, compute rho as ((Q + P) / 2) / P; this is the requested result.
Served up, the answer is 0.958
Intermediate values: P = 29.7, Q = 27.2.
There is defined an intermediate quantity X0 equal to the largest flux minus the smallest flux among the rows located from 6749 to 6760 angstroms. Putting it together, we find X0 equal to 4.3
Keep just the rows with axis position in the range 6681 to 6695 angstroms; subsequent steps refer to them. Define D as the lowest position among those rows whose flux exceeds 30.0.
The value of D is 6683.09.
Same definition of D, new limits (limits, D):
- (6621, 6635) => 6621.82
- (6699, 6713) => 6700.04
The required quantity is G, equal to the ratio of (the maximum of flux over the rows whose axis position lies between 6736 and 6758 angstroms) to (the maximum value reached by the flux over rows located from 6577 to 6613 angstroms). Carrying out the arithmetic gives 1.02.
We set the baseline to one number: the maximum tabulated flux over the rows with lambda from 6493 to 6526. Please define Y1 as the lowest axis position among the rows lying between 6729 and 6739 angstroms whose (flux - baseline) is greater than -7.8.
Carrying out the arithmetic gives 6734.06 angstroms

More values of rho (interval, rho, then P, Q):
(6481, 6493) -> 0.962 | 31.8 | 29.4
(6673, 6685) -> 0.978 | 29.8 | 28.5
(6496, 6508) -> 0.957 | 32.8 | 30.0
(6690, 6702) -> 0.982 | 29.4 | 28.4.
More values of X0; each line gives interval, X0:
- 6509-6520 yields 4.9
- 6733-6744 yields 4.6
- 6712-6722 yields 3.1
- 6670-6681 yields 3.5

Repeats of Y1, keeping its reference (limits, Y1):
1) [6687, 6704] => 6687.71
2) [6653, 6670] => 6655.45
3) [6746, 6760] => 6746.48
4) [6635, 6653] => 6635.55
